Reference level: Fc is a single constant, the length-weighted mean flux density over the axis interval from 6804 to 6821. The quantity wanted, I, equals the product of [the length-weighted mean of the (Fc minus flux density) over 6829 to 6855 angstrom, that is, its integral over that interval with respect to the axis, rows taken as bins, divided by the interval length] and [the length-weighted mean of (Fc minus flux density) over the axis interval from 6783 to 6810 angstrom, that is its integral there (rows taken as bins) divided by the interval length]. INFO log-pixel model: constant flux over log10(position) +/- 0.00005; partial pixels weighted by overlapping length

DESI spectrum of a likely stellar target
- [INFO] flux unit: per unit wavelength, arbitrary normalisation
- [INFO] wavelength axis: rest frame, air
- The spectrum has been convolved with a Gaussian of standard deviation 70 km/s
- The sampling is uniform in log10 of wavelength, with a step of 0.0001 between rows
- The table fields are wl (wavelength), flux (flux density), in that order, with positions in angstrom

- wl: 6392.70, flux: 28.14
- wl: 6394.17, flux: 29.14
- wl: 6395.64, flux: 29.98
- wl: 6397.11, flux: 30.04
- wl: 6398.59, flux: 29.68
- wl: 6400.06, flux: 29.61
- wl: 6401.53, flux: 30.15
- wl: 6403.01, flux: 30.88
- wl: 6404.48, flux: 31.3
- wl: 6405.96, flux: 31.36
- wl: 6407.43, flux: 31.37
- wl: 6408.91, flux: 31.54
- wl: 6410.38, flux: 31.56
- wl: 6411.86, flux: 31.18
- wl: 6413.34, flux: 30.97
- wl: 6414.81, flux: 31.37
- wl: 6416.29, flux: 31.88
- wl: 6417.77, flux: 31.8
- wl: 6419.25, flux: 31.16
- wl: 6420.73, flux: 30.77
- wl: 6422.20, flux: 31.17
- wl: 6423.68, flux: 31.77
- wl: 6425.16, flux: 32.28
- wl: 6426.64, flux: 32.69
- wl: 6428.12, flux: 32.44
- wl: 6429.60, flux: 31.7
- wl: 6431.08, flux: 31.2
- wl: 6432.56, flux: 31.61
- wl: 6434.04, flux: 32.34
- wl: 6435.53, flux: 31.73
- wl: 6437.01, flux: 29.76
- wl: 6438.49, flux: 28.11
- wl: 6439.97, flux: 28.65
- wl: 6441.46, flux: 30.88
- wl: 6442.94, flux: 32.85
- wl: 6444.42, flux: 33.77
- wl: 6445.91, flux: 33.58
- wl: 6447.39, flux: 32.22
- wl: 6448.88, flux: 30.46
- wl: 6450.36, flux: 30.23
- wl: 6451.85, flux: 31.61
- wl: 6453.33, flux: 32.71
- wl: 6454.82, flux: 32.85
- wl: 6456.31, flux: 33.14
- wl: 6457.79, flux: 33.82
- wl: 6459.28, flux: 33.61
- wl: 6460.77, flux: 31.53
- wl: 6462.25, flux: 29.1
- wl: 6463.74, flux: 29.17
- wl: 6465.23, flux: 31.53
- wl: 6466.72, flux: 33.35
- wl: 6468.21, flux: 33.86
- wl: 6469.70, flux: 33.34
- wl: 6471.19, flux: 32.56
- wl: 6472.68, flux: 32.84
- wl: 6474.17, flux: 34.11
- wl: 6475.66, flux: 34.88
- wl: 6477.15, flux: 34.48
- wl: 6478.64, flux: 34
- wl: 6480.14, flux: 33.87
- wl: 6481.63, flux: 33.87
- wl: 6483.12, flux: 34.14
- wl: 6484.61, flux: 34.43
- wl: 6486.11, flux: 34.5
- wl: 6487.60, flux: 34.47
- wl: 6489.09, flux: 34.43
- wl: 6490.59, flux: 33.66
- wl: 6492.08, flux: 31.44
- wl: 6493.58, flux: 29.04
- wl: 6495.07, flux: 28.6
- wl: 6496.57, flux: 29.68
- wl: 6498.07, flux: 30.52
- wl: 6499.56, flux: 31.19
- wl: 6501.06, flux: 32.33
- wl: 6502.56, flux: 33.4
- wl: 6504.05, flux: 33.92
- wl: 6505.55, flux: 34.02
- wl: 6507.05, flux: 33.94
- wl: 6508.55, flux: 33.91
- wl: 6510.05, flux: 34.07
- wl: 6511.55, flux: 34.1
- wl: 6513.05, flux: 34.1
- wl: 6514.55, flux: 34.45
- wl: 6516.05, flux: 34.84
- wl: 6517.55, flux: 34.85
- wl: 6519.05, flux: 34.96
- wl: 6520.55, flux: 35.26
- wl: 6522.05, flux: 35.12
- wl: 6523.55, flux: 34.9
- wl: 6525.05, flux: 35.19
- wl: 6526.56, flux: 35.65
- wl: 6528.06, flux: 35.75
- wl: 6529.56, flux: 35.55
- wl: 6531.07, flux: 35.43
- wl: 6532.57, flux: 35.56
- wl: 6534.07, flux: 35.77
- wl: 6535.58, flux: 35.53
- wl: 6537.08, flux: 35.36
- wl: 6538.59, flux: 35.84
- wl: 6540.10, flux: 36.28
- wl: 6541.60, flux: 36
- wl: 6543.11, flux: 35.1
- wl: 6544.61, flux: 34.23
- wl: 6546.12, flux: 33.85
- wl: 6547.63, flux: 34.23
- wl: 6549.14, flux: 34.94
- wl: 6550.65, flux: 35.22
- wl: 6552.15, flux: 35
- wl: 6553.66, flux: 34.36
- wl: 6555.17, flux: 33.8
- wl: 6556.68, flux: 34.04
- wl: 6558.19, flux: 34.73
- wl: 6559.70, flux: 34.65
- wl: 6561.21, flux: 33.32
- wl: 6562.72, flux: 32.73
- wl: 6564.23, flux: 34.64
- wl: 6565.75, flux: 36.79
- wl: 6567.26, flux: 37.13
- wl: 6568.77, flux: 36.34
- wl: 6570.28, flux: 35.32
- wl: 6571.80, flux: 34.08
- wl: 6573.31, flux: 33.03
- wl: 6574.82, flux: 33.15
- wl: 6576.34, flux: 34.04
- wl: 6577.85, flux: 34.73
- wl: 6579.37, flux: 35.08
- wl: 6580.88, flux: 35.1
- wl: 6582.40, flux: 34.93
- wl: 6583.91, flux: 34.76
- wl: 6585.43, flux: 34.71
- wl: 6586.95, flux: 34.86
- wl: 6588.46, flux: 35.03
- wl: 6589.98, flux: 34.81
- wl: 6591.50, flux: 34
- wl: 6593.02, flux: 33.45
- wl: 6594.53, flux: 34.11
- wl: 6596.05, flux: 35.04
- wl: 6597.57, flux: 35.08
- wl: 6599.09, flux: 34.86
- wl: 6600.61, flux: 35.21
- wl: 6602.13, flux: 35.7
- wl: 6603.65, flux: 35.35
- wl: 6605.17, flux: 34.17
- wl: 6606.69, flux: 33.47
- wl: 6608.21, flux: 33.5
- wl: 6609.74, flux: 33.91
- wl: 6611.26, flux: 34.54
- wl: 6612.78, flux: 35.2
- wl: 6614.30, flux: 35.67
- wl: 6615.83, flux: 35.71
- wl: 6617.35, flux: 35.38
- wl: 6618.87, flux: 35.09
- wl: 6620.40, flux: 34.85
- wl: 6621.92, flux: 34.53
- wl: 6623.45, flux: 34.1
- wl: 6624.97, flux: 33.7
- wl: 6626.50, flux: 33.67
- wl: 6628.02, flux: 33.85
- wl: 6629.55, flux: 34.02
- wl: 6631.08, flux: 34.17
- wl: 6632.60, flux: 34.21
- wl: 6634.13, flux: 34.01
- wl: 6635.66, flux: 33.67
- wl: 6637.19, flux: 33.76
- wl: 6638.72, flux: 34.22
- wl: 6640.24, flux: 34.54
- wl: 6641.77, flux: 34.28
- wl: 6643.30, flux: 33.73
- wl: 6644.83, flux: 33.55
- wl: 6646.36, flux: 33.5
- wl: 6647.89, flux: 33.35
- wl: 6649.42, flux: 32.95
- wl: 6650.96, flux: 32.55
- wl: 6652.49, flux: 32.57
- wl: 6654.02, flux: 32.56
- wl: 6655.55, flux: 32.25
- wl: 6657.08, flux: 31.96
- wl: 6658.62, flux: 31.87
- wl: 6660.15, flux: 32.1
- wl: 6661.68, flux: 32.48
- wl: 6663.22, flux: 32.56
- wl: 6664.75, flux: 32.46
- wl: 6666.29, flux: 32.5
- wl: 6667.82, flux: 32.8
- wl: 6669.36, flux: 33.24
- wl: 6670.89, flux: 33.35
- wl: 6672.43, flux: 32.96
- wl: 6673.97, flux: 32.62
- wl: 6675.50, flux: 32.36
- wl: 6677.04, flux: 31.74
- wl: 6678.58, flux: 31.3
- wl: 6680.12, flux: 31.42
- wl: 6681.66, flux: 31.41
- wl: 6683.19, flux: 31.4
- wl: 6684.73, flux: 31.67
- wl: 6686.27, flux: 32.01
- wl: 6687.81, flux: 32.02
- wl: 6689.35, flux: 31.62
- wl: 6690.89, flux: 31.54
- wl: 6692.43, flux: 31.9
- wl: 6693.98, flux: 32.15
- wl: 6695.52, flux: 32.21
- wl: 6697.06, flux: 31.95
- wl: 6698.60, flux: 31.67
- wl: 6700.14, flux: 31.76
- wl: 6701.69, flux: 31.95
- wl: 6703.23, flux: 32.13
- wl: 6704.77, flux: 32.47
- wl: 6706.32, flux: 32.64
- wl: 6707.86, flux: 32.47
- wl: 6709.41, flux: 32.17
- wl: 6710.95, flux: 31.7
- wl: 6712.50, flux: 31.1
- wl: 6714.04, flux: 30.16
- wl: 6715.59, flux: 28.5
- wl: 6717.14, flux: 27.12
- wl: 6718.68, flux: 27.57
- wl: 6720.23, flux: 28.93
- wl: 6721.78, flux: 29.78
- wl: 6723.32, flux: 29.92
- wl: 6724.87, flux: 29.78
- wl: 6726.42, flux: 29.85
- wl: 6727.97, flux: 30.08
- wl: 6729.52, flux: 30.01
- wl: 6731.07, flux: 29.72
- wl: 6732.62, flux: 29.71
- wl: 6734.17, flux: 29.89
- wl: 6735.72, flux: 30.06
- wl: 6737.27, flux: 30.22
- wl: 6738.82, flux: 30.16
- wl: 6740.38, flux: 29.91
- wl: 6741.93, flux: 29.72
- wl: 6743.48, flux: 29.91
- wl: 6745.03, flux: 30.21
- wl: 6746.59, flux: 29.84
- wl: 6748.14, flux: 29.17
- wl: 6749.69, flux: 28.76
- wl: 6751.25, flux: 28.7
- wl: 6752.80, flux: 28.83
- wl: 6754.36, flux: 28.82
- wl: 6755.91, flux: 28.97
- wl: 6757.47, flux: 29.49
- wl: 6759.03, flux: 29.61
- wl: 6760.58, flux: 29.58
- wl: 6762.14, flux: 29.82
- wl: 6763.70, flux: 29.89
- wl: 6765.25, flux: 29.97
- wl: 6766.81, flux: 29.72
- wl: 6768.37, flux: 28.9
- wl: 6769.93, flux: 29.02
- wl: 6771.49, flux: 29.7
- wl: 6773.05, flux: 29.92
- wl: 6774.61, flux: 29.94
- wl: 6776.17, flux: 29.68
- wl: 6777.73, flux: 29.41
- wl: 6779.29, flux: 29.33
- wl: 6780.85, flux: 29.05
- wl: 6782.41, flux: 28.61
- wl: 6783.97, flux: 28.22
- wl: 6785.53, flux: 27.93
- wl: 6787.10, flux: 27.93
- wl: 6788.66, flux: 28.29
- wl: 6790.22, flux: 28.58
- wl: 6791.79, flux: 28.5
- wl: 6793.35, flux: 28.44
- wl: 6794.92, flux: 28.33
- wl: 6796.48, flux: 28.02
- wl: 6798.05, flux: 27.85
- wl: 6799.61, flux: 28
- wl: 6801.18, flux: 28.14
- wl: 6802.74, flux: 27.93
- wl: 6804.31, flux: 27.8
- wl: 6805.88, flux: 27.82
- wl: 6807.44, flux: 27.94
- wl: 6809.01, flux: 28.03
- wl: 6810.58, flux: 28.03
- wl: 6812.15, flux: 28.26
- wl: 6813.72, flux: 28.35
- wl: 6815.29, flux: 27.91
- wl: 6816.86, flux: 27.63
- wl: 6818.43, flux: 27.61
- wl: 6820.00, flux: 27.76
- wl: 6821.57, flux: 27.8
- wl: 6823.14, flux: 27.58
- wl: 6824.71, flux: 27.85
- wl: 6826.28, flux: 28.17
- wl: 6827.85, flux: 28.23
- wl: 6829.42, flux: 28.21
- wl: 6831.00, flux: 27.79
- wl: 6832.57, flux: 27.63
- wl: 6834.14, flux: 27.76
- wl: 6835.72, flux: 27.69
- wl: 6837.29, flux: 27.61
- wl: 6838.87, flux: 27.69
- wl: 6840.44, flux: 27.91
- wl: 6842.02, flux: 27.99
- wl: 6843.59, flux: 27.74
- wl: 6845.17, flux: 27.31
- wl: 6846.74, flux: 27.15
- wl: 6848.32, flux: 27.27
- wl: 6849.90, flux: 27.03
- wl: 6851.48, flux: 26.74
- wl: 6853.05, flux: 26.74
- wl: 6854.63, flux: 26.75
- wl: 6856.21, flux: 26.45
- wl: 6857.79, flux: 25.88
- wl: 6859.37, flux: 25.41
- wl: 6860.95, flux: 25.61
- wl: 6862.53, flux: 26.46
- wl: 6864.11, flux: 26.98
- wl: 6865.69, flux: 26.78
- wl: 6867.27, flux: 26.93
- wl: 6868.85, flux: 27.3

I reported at 0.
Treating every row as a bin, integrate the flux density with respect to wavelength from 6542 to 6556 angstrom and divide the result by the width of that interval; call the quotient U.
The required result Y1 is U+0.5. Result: 35.1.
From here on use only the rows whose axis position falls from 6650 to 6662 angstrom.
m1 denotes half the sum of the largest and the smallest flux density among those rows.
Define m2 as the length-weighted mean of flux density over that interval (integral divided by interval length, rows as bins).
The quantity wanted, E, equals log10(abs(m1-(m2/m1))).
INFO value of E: 1.49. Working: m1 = 32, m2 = 32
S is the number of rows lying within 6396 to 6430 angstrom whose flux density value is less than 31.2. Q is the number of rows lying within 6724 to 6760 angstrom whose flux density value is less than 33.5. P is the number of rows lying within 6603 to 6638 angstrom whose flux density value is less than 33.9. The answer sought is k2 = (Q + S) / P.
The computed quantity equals 4.7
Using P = 7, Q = 23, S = 10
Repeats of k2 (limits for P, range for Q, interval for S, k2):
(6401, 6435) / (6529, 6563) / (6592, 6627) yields 0.1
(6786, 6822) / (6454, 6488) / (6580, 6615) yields 0.4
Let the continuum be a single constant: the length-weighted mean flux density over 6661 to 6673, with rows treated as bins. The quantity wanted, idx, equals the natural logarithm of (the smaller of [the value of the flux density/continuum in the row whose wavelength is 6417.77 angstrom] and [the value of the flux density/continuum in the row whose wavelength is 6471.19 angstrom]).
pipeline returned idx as -0.03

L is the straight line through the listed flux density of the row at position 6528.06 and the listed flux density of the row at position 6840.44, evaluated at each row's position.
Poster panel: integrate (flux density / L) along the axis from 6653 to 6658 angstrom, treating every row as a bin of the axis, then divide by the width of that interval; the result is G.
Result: 0.99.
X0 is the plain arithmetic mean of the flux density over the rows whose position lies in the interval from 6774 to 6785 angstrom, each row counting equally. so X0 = 29.2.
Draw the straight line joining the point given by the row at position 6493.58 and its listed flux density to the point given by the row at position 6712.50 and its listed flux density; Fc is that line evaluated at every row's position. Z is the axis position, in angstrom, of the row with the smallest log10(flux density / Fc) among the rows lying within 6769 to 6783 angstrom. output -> 6782.41 angstrom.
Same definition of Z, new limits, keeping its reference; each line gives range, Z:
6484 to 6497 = 6495.07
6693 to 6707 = 6698.60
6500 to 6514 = 6501.06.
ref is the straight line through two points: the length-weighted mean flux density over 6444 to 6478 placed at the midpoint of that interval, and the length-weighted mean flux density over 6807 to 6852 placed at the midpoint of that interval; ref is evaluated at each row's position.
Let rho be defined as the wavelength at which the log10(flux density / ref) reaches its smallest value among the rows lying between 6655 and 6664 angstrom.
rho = 6658.62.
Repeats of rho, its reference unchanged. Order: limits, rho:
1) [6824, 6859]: 6857.79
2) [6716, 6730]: 6717.14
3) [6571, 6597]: 6573.31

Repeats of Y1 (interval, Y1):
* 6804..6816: 28.5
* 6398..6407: 31.1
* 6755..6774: 30.0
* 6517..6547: 35.8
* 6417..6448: 32.0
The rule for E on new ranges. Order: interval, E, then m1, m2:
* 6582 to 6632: 1.53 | 35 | 35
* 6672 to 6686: 1.49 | 32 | 32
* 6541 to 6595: 1.53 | 35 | 35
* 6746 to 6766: 1.45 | 29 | 29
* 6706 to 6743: 1.46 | 30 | 30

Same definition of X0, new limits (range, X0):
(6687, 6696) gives 31.9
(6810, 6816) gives 28.1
